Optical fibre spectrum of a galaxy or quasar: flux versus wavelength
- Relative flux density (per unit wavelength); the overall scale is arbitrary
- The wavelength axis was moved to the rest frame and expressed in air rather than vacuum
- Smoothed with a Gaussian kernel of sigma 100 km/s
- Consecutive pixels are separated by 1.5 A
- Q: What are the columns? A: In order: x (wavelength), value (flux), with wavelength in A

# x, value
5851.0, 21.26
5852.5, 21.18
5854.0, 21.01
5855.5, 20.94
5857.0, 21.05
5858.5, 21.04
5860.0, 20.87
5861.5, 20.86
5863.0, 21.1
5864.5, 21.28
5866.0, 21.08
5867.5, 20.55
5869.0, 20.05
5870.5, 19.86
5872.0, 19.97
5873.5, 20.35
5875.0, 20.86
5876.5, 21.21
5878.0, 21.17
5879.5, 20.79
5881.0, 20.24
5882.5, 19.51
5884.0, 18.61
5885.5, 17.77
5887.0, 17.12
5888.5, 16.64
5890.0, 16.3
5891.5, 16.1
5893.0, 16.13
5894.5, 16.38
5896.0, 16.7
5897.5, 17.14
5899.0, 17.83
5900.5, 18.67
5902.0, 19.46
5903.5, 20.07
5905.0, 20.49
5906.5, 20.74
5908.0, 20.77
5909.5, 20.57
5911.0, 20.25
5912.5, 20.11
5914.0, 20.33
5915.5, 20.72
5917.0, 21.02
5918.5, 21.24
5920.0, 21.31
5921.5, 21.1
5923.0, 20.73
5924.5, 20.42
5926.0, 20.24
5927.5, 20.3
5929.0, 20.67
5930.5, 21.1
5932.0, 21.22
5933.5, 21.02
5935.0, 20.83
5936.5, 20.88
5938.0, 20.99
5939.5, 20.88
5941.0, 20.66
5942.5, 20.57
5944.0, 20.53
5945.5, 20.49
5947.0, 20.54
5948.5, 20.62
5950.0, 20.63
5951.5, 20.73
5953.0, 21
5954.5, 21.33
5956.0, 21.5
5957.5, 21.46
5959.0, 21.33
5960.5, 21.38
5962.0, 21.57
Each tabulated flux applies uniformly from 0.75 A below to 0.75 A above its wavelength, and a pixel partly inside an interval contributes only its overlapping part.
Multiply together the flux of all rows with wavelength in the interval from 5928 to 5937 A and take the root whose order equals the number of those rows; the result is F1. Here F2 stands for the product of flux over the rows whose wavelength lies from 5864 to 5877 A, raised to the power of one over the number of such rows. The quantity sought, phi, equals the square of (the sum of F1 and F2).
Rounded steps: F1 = 20.95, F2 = 20.6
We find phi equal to 1724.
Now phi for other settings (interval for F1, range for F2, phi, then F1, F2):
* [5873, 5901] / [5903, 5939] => 1522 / 18.30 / 20.7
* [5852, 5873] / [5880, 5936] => 1611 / 20.77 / 19.4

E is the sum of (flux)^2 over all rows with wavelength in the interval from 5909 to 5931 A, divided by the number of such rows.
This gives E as 428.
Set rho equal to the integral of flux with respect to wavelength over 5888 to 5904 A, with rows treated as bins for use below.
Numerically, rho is 278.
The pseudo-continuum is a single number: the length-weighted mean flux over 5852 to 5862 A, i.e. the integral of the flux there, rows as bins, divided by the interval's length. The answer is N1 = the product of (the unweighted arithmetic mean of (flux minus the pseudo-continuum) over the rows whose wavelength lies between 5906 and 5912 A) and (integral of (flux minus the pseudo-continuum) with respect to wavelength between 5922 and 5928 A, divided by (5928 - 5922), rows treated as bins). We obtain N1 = 0.22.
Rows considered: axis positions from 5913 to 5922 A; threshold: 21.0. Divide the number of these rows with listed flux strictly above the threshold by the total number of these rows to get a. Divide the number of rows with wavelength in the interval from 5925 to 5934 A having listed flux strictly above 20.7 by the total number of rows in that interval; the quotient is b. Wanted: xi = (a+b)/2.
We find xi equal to 0.58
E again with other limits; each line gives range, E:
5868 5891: 378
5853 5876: 430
